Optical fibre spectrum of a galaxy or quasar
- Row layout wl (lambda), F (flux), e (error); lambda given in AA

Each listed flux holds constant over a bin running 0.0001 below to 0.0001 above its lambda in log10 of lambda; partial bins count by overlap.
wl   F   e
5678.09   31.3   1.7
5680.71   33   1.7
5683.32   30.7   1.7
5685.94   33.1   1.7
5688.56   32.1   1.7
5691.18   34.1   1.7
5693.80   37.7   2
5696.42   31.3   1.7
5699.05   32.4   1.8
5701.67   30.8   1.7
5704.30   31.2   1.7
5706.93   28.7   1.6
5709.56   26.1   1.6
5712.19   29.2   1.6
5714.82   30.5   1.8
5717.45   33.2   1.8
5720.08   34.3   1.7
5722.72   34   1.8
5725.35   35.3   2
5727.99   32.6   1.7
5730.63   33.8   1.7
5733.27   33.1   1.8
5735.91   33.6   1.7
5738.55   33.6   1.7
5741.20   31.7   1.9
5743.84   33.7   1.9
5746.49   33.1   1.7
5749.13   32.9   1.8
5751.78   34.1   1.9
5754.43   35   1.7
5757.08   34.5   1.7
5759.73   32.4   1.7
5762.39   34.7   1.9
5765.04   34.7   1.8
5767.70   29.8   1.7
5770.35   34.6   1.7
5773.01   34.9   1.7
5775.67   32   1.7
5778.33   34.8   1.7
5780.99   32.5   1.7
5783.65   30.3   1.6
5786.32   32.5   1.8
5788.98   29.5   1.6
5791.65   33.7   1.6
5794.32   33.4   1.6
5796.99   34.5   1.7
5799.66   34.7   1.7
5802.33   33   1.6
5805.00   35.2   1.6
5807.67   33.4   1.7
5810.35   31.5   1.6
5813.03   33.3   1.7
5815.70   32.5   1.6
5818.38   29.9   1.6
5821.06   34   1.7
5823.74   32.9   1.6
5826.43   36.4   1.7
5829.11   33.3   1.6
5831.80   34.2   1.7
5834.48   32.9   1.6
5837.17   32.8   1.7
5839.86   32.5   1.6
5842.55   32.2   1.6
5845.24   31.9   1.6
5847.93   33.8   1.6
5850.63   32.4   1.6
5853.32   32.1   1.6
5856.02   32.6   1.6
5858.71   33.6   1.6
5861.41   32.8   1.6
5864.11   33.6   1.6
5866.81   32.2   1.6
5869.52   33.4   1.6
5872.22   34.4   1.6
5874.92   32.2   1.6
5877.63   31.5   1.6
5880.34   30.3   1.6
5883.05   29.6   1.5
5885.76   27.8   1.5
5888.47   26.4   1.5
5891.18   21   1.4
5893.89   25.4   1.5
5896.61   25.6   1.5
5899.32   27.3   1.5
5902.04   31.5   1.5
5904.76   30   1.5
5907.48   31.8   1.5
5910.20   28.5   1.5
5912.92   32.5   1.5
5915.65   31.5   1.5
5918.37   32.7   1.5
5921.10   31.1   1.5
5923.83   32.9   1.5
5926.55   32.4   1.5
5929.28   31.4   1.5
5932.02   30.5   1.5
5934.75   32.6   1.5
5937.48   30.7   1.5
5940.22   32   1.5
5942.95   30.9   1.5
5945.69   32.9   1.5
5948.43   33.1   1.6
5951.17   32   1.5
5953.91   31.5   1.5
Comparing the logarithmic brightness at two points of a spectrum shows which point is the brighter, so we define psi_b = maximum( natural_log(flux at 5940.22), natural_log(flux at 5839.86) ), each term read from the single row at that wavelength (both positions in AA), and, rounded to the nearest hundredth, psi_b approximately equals 3.48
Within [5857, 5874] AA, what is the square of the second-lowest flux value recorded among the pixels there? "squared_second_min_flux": 1076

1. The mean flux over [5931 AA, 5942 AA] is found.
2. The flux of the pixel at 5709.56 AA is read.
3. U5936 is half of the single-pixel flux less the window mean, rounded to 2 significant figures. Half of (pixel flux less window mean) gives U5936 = -2.7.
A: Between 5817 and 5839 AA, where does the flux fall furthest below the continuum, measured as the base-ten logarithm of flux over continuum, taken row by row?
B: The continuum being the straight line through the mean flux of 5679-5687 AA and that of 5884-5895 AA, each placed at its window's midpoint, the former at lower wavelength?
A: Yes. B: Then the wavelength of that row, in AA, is 5818.38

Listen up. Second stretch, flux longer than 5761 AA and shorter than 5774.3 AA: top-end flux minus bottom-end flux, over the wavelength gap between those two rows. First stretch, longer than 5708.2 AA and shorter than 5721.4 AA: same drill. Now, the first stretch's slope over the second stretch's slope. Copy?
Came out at 41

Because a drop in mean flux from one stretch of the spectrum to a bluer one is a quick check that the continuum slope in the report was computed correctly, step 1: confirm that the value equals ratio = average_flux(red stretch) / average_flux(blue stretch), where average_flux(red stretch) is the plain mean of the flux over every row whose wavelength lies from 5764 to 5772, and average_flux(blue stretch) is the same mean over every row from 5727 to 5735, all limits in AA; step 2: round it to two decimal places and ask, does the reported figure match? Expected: 1.00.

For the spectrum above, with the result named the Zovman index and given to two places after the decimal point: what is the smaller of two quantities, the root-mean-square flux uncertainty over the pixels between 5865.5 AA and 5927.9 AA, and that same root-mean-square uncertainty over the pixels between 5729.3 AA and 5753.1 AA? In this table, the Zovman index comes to 1.52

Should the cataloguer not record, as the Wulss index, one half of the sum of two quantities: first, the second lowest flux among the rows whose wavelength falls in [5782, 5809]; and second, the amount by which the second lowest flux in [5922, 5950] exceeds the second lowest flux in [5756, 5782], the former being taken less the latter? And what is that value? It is 14.50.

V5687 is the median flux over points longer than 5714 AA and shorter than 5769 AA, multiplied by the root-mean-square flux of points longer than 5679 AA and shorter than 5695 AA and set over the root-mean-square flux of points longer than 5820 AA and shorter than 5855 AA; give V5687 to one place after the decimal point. 33.9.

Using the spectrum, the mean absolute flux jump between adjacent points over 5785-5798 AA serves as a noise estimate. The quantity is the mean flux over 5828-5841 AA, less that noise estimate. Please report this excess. 30.99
